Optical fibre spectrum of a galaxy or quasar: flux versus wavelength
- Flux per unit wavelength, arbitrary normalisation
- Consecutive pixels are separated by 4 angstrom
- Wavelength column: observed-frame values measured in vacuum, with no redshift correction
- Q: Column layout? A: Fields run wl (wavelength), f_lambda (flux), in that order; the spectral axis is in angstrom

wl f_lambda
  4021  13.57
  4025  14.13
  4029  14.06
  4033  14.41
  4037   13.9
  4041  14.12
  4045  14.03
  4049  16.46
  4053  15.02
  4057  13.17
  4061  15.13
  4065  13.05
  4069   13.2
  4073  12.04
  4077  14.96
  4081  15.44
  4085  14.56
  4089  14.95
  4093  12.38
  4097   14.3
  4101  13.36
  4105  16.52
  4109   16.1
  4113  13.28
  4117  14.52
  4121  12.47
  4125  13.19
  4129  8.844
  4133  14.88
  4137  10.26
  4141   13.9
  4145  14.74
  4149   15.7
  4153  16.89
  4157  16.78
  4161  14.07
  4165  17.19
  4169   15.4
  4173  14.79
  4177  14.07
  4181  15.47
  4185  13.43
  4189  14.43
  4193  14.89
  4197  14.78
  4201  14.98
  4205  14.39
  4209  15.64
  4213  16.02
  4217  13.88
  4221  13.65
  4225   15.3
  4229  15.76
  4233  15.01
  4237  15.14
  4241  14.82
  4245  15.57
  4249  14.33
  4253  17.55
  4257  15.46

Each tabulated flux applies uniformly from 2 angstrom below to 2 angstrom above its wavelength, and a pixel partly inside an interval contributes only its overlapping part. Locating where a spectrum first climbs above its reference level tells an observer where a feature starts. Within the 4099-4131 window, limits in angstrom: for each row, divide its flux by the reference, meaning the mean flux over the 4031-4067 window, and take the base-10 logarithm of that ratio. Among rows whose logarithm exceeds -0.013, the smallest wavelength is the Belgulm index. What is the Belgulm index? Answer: 4105 angstrom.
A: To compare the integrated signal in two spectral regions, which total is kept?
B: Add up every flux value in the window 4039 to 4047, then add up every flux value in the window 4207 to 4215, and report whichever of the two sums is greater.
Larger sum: 31.7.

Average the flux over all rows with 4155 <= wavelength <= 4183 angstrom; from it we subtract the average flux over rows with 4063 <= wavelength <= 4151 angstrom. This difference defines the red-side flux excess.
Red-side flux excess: 1.6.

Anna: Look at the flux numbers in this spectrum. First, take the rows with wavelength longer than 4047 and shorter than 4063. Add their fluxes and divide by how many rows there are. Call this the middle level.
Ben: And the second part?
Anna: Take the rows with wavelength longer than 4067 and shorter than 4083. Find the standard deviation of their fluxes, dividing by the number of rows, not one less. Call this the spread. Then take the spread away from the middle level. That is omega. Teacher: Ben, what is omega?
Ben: 13.6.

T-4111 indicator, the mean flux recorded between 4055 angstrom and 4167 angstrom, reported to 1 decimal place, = 14.1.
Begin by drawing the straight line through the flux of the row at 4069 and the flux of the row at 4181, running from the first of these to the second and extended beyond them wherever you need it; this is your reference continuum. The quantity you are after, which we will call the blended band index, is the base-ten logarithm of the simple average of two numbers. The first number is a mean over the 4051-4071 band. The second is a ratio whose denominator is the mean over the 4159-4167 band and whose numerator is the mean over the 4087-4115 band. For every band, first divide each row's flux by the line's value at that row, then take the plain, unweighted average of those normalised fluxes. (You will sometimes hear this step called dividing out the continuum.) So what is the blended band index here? 0.02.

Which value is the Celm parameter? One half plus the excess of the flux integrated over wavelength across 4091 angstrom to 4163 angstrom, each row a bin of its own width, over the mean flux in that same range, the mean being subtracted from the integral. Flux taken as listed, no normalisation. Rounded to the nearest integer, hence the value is 995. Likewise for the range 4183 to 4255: 1064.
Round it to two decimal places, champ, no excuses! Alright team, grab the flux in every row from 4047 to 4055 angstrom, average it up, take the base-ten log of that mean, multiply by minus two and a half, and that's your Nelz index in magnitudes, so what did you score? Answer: -2.99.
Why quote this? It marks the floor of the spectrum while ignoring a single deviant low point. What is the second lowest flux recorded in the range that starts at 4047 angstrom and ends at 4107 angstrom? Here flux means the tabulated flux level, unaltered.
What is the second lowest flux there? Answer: 12.38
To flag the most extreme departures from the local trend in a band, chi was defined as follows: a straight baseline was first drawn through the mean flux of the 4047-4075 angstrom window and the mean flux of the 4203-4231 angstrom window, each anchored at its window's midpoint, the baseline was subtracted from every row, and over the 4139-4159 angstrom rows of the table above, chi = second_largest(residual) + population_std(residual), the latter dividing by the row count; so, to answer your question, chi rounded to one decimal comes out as 3.3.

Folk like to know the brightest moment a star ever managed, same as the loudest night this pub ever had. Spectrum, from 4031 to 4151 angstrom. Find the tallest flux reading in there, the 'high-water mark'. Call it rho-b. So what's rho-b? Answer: 16.52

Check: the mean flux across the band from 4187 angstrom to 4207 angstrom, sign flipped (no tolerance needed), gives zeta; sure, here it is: -14.7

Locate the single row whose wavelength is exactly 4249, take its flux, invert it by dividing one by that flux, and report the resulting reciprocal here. 0.0698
